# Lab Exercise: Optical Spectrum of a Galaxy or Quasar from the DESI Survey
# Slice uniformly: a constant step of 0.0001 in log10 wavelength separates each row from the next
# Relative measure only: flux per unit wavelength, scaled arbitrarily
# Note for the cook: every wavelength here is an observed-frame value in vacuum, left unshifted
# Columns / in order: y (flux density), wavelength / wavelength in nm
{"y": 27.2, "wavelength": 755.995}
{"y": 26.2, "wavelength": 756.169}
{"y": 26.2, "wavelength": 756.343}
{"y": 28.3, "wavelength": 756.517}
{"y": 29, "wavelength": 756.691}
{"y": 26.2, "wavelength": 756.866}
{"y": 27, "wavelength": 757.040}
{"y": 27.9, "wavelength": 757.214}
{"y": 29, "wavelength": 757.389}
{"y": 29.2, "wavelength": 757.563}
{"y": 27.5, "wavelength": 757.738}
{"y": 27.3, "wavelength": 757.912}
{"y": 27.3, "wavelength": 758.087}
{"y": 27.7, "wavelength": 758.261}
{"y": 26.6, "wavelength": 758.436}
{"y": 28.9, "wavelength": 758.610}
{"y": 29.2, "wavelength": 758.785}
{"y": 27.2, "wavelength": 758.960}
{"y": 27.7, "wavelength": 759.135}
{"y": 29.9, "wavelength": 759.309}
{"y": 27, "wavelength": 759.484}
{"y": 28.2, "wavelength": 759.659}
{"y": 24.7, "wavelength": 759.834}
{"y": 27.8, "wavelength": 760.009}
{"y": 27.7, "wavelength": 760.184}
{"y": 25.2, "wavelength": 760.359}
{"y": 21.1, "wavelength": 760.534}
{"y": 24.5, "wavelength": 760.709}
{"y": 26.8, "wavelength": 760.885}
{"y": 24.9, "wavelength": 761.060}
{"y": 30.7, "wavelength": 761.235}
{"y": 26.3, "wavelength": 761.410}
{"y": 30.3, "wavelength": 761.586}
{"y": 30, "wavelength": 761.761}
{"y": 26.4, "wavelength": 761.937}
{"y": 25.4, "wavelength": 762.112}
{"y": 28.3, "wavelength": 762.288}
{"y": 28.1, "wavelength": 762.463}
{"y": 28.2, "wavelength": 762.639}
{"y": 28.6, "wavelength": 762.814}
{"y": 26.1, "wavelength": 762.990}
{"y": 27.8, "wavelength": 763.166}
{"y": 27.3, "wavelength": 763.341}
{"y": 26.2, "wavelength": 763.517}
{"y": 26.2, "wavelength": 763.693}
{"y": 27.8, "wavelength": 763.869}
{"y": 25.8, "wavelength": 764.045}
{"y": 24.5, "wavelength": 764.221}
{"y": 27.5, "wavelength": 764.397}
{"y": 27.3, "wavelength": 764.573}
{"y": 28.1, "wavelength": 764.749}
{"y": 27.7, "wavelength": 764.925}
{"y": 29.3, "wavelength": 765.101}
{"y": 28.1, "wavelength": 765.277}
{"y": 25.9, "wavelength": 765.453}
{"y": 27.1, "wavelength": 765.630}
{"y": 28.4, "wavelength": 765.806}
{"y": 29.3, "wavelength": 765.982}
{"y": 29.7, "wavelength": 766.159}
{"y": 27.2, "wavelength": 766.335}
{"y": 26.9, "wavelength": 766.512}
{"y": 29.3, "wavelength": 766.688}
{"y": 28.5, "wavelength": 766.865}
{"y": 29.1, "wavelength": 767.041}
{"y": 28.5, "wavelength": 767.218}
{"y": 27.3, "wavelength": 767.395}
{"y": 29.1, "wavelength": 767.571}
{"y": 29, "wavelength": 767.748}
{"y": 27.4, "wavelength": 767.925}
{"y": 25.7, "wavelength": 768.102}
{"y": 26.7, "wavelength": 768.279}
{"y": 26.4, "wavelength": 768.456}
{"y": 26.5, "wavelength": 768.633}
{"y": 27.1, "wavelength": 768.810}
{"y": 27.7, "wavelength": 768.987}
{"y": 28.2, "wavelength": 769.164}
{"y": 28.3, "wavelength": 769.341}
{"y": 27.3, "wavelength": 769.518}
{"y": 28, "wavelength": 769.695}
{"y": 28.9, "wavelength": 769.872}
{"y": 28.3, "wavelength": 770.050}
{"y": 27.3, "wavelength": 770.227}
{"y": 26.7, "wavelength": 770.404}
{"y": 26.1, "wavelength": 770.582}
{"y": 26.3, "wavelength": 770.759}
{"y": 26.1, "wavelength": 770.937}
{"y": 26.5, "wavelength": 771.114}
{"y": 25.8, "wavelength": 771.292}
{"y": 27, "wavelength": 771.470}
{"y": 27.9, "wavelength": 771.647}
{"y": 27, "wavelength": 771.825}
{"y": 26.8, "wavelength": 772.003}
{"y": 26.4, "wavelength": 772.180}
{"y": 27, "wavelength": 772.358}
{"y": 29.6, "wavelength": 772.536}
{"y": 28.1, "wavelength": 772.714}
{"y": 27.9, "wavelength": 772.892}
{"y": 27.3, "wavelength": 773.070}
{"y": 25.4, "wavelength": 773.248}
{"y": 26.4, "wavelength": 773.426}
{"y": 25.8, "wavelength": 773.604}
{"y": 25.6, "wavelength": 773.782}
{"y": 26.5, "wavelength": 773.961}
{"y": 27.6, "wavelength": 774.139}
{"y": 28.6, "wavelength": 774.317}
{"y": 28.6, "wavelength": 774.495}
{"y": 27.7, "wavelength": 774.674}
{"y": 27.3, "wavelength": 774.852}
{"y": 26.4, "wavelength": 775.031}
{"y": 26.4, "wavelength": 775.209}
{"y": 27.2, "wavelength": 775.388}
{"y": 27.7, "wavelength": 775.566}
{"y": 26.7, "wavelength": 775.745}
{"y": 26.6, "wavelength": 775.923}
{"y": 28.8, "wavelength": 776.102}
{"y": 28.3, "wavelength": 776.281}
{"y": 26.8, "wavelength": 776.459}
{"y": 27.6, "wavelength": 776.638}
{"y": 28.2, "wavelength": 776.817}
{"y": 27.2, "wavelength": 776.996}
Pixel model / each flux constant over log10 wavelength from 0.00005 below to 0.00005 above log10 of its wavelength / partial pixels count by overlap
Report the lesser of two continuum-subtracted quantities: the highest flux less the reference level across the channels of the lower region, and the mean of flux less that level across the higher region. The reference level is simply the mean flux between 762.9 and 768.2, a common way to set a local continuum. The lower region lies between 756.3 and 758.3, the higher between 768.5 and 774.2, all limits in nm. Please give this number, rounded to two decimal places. -0.50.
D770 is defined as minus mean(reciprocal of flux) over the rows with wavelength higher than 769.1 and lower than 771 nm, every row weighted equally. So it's -0.0365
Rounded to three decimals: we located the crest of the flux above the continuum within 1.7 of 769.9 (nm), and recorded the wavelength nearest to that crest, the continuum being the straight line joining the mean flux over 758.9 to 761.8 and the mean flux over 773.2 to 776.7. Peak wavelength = 769.872 nm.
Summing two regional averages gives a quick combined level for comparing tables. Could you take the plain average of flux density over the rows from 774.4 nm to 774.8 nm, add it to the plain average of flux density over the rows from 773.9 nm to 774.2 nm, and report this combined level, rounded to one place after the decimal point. 55.2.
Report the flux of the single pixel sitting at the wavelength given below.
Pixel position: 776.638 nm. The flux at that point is 27.6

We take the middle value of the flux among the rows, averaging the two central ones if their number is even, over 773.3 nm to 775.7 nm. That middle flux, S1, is 27.2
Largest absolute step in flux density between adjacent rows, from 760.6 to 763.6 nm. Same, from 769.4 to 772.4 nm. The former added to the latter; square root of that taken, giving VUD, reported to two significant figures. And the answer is 2.6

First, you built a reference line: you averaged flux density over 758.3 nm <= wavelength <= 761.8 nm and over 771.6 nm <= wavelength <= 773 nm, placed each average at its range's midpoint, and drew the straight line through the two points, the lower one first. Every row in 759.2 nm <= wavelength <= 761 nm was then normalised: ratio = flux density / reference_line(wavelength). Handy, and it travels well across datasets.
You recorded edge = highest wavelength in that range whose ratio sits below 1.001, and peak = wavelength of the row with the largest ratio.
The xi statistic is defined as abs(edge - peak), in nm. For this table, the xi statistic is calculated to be 1.58 nm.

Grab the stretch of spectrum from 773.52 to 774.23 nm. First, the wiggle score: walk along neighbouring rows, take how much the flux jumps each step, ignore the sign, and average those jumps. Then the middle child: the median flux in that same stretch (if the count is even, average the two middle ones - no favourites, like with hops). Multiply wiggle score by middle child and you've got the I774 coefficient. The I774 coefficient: 19.2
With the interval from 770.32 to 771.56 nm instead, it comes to 14.5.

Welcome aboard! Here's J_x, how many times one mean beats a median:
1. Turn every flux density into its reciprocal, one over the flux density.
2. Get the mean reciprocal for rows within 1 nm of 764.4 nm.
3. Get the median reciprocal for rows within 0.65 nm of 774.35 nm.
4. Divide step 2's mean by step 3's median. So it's 1.02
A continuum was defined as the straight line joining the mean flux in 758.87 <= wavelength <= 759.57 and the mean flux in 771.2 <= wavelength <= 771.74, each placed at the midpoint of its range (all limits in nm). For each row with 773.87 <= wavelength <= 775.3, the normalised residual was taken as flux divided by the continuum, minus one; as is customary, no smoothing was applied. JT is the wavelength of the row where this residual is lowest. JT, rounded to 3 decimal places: 775.031 nm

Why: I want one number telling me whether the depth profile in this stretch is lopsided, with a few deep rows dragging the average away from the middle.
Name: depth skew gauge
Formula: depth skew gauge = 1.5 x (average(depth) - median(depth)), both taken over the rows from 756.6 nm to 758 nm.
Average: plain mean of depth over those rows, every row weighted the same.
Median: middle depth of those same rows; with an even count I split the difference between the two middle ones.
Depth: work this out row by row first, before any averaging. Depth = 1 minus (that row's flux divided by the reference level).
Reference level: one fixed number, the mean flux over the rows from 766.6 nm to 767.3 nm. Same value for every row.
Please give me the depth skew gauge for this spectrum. -0.010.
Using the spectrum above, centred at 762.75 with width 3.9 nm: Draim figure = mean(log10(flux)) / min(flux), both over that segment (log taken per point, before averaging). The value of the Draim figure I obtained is 0.0586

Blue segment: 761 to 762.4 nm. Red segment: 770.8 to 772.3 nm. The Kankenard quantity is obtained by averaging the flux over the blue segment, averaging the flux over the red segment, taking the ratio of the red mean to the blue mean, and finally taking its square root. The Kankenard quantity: 0.98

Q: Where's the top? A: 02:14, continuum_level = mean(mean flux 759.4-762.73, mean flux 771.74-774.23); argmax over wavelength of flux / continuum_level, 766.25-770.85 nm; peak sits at 766.688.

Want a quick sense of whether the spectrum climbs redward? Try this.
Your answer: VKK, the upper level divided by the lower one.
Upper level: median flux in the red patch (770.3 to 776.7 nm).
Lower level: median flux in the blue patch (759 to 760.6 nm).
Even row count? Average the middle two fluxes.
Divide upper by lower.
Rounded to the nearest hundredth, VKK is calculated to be 0.97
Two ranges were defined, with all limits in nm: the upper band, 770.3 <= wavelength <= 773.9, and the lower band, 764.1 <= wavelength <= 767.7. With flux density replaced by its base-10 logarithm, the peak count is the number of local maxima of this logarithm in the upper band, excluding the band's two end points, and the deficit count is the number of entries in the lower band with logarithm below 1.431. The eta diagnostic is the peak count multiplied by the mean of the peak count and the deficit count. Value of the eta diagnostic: 20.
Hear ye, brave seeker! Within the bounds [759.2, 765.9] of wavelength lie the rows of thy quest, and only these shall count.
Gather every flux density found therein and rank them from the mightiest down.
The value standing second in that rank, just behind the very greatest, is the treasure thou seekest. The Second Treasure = 30.3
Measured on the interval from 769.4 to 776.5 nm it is 28.9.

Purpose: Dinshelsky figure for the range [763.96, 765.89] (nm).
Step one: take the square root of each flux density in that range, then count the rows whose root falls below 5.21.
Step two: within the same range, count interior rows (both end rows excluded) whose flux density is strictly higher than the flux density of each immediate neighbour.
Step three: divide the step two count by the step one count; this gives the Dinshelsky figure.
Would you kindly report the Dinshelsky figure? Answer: 0.75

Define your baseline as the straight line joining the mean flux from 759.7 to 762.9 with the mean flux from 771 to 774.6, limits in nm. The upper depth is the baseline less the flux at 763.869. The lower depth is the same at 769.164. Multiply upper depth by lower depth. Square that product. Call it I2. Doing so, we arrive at 0.9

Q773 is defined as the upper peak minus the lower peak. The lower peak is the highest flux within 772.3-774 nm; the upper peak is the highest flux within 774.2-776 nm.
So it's -1.0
